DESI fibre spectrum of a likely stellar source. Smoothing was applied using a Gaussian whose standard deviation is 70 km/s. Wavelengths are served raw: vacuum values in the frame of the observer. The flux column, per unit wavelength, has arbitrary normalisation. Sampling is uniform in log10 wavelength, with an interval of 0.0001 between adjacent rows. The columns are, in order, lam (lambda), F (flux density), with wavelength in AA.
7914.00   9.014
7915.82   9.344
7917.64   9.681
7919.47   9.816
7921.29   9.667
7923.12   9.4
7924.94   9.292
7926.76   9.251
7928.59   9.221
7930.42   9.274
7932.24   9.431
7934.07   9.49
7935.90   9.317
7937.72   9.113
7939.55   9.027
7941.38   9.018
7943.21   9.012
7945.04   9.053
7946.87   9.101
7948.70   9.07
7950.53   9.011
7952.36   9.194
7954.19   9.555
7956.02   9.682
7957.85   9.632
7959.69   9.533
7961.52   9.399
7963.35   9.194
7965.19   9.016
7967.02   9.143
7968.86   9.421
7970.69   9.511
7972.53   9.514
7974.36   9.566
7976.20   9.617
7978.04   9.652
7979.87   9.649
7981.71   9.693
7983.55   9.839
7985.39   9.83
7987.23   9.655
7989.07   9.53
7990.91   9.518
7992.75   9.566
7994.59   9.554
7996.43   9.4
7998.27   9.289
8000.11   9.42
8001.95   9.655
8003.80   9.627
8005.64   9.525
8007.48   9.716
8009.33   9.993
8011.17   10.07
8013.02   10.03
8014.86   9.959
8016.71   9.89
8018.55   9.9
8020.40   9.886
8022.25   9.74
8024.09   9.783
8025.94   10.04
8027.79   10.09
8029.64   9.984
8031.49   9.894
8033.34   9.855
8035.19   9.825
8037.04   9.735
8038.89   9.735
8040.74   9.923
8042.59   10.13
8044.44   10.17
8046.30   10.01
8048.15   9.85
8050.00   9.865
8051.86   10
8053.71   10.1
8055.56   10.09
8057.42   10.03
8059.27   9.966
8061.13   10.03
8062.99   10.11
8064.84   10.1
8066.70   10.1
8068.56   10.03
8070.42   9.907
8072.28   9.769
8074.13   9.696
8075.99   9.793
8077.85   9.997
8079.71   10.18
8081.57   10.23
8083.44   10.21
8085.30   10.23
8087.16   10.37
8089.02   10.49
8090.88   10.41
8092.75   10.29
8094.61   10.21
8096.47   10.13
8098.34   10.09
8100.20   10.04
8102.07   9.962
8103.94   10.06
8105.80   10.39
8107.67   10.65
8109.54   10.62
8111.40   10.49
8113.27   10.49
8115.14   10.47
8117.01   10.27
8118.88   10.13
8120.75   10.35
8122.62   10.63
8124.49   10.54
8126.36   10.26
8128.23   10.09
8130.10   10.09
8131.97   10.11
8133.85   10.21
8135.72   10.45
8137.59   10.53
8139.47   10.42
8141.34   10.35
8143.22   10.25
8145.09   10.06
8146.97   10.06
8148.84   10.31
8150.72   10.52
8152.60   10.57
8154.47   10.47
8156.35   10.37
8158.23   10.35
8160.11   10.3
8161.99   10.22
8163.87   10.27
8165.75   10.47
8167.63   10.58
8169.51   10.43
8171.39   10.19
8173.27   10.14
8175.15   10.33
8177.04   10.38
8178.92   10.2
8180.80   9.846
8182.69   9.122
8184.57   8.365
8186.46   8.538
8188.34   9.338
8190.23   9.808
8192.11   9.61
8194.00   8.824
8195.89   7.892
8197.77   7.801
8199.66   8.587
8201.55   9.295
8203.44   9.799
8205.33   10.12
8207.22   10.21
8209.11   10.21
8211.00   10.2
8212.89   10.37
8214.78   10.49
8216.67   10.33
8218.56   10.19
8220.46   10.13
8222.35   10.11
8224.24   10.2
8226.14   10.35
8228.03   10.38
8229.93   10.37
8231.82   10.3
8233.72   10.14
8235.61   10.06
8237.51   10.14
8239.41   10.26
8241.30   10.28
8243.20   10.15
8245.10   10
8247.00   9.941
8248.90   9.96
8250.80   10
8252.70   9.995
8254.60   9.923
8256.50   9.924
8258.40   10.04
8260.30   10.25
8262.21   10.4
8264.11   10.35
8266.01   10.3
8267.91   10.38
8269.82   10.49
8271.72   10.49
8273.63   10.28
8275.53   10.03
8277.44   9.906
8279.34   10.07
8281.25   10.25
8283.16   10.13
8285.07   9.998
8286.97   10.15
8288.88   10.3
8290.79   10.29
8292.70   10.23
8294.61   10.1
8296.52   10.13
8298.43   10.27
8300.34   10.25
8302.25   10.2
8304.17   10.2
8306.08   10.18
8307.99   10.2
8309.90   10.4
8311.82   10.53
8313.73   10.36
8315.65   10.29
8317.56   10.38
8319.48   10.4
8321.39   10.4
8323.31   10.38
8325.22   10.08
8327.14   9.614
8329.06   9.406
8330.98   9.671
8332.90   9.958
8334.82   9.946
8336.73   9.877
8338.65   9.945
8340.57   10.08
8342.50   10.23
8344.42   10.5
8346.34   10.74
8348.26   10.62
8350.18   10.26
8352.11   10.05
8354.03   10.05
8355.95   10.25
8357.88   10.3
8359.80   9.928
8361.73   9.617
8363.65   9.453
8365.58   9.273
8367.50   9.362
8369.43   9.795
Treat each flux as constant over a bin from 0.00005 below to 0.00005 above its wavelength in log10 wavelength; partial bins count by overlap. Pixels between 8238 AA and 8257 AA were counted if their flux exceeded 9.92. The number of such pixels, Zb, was 10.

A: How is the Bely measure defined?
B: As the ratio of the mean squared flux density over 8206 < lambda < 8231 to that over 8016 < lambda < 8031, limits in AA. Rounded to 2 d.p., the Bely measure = 1.07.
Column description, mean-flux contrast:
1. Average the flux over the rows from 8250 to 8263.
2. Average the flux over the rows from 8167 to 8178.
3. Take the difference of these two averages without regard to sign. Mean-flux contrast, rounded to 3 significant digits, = 0.266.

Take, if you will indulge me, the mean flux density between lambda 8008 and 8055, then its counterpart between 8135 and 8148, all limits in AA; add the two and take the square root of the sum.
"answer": 4.50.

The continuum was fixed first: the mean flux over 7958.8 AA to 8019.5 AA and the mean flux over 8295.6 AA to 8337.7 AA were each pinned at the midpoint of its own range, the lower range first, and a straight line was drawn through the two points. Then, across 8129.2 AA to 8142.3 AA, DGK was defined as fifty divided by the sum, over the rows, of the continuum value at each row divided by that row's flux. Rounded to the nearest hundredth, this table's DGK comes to 7.48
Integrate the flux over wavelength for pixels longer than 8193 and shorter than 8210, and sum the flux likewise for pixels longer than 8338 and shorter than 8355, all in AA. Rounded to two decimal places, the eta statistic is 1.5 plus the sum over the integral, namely 2.09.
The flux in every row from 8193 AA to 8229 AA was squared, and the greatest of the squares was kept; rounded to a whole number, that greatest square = 110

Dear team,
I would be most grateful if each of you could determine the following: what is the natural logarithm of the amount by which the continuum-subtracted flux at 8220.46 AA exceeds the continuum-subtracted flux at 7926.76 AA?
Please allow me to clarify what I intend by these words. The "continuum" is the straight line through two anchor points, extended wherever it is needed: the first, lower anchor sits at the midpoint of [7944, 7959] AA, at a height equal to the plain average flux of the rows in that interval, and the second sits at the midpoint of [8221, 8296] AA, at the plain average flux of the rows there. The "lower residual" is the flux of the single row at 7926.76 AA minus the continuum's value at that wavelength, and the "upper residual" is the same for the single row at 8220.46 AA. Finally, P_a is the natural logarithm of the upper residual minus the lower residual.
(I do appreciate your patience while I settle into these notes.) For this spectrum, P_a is -3.6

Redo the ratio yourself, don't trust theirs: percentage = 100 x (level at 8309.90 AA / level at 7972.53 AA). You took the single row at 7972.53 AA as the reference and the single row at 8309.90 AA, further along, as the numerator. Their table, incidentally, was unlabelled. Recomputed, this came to 109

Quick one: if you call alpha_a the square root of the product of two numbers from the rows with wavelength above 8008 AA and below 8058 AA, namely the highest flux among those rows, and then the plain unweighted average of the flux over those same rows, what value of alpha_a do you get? 10.1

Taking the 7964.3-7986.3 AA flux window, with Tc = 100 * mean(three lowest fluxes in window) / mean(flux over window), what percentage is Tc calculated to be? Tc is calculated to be 96.4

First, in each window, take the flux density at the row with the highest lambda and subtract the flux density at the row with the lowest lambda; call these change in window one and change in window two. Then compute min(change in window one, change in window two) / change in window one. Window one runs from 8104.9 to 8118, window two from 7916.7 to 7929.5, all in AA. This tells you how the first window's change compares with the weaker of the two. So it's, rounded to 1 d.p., 3.8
